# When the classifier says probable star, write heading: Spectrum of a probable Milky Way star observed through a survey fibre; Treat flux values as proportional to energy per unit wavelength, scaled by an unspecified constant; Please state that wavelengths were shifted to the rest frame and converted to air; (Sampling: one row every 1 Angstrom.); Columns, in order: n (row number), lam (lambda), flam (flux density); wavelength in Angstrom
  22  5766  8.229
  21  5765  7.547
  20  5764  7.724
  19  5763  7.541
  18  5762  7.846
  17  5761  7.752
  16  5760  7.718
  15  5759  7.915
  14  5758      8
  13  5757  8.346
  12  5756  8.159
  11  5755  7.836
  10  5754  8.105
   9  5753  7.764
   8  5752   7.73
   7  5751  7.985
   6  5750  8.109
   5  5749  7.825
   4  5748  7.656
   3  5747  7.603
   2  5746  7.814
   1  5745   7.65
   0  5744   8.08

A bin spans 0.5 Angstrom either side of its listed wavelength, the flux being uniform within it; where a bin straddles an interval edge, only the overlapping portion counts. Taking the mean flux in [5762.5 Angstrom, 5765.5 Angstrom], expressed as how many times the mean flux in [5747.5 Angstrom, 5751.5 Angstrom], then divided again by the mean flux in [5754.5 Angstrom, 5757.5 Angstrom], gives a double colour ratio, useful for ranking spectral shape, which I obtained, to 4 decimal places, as 0.1187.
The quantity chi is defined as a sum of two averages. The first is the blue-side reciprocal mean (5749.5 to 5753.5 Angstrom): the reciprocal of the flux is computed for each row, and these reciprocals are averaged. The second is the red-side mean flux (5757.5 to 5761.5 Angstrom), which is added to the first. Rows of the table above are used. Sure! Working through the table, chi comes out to 7.97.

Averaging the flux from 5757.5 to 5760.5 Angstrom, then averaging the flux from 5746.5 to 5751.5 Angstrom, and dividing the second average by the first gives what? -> 0.995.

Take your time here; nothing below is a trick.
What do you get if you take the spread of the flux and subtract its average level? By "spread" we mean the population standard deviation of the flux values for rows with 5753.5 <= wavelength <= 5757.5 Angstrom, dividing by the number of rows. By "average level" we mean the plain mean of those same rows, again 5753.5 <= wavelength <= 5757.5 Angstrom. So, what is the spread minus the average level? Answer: -7.93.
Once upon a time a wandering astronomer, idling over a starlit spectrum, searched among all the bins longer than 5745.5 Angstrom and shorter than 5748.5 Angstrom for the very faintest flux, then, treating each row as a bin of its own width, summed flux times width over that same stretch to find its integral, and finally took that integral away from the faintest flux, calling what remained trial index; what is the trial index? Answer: -15.5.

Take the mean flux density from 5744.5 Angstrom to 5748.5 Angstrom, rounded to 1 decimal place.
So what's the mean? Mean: 7.7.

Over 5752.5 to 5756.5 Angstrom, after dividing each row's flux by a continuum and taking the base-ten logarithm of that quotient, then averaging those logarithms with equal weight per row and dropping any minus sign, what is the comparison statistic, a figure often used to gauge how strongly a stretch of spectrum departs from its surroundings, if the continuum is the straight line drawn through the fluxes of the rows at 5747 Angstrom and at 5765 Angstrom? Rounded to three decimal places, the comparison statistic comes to 0.021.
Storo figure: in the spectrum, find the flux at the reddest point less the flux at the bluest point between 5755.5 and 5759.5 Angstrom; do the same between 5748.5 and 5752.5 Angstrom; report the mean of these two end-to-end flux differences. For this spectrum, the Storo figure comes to -0.17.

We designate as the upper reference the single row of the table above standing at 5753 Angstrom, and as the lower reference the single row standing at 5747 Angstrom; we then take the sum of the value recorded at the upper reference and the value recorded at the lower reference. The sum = 15.4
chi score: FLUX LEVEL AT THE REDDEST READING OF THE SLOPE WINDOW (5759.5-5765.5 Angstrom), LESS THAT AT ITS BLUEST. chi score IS -0.2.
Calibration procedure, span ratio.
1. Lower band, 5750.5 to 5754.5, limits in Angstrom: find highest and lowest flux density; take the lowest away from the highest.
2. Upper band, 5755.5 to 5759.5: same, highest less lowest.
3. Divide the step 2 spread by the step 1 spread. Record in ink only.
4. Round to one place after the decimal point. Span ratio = 1.1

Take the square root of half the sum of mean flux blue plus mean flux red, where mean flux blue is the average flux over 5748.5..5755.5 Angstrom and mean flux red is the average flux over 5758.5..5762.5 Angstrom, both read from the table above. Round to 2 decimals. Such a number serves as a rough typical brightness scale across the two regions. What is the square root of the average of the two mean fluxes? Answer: 2.80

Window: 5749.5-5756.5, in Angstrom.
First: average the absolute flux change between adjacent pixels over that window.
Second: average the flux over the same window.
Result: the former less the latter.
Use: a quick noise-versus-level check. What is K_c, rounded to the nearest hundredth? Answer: -7.73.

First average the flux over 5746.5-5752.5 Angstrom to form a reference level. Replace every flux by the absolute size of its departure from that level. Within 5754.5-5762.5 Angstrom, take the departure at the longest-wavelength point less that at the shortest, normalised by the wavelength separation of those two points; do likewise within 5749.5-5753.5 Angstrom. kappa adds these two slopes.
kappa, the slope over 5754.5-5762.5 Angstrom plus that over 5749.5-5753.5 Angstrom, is -0.08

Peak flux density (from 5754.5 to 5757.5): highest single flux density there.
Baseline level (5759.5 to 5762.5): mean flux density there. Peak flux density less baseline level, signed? 0.6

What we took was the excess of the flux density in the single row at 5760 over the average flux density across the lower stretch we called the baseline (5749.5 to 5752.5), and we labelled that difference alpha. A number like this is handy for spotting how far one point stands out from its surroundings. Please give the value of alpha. -0.22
